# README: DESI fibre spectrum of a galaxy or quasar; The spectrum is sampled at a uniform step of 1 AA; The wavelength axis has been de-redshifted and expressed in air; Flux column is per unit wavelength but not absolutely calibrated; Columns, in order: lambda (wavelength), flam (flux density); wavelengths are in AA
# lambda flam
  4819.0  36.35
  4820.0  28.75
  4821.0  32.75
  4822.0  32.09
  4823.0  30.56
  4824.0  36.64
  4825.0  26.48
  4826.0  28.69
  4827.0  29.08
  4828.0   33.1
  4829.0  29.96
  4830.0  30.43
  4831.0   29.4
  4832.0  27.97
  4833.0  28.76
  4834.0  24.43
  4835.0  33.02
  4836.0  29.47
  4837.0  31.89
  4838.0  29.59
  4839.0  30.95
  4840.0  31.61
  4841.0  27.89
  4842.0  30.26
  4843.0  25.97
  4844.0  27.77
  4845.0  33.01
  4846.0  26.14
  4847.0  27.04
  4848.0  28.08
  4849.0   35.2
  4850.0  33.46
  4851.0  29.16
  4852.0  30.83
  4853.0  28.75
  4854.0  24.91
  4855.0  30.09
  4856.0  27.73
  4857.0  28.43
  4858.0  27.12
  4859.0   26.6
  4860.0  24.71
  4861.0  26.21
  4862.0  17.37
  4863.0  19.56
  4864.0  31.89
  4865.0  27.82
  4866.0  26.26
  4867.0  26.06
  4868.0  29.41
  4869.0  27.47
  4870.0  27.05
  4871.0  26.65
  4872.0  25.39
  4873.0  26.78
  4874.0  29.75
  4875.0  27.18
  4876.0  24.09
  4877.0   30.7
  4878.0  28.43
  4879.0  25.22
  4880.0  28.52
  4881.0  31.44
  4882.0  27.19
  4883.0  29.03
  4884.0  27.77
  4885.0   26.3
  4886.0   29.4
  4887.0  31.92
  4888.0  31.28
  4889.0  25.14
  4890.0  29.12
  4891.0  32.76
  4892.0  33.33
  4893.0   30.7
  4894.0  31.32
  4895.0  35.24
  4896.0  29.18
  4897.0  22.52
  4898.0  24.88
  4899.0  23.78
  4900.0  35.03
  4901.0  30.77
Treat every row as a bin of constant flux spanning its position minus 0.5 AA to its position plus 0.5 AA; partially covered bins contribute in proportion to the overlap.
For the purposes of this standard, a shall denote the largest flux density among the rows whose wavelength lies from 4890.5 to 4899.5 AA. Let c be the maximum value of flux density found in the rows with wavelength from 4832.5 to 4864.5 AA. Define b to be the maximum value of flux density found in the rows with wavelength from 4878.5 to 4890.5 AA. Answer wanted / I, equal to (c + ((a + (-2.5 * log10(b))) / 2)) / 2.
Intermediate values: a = 35.24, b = 31.92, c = 35.2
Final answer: 25.5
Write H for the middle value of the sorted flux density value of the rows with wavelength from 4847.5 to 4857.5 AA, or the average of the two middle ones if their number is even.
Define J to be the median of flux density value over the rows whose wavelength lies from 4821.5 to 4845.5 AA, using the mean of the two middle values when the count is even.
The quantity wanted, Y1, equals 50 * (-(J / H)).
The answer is -51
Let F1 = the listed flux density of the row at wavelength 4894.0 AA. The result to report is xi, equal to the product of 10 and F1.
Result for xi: 313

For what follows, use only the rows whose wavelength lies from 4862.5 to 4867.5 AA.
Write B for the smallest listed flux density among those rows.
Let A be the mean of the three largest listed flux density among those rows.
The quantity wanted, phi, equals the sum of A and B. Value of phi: 48.2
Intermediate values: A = 28.7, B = 19.56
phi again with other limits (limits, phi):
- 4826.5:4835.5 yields 56.6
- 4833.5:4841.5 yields 56.6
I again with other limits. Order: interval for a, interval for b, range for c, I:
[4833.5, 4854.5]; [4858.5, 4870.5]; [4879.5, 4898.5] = 25.5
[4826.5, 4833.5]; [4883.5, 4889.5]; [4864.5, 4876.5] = 22.2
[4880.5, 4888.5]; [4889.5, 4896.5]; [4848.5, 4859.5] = 24.6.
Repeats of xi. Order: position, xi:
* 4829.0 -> 300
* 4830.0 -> 304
